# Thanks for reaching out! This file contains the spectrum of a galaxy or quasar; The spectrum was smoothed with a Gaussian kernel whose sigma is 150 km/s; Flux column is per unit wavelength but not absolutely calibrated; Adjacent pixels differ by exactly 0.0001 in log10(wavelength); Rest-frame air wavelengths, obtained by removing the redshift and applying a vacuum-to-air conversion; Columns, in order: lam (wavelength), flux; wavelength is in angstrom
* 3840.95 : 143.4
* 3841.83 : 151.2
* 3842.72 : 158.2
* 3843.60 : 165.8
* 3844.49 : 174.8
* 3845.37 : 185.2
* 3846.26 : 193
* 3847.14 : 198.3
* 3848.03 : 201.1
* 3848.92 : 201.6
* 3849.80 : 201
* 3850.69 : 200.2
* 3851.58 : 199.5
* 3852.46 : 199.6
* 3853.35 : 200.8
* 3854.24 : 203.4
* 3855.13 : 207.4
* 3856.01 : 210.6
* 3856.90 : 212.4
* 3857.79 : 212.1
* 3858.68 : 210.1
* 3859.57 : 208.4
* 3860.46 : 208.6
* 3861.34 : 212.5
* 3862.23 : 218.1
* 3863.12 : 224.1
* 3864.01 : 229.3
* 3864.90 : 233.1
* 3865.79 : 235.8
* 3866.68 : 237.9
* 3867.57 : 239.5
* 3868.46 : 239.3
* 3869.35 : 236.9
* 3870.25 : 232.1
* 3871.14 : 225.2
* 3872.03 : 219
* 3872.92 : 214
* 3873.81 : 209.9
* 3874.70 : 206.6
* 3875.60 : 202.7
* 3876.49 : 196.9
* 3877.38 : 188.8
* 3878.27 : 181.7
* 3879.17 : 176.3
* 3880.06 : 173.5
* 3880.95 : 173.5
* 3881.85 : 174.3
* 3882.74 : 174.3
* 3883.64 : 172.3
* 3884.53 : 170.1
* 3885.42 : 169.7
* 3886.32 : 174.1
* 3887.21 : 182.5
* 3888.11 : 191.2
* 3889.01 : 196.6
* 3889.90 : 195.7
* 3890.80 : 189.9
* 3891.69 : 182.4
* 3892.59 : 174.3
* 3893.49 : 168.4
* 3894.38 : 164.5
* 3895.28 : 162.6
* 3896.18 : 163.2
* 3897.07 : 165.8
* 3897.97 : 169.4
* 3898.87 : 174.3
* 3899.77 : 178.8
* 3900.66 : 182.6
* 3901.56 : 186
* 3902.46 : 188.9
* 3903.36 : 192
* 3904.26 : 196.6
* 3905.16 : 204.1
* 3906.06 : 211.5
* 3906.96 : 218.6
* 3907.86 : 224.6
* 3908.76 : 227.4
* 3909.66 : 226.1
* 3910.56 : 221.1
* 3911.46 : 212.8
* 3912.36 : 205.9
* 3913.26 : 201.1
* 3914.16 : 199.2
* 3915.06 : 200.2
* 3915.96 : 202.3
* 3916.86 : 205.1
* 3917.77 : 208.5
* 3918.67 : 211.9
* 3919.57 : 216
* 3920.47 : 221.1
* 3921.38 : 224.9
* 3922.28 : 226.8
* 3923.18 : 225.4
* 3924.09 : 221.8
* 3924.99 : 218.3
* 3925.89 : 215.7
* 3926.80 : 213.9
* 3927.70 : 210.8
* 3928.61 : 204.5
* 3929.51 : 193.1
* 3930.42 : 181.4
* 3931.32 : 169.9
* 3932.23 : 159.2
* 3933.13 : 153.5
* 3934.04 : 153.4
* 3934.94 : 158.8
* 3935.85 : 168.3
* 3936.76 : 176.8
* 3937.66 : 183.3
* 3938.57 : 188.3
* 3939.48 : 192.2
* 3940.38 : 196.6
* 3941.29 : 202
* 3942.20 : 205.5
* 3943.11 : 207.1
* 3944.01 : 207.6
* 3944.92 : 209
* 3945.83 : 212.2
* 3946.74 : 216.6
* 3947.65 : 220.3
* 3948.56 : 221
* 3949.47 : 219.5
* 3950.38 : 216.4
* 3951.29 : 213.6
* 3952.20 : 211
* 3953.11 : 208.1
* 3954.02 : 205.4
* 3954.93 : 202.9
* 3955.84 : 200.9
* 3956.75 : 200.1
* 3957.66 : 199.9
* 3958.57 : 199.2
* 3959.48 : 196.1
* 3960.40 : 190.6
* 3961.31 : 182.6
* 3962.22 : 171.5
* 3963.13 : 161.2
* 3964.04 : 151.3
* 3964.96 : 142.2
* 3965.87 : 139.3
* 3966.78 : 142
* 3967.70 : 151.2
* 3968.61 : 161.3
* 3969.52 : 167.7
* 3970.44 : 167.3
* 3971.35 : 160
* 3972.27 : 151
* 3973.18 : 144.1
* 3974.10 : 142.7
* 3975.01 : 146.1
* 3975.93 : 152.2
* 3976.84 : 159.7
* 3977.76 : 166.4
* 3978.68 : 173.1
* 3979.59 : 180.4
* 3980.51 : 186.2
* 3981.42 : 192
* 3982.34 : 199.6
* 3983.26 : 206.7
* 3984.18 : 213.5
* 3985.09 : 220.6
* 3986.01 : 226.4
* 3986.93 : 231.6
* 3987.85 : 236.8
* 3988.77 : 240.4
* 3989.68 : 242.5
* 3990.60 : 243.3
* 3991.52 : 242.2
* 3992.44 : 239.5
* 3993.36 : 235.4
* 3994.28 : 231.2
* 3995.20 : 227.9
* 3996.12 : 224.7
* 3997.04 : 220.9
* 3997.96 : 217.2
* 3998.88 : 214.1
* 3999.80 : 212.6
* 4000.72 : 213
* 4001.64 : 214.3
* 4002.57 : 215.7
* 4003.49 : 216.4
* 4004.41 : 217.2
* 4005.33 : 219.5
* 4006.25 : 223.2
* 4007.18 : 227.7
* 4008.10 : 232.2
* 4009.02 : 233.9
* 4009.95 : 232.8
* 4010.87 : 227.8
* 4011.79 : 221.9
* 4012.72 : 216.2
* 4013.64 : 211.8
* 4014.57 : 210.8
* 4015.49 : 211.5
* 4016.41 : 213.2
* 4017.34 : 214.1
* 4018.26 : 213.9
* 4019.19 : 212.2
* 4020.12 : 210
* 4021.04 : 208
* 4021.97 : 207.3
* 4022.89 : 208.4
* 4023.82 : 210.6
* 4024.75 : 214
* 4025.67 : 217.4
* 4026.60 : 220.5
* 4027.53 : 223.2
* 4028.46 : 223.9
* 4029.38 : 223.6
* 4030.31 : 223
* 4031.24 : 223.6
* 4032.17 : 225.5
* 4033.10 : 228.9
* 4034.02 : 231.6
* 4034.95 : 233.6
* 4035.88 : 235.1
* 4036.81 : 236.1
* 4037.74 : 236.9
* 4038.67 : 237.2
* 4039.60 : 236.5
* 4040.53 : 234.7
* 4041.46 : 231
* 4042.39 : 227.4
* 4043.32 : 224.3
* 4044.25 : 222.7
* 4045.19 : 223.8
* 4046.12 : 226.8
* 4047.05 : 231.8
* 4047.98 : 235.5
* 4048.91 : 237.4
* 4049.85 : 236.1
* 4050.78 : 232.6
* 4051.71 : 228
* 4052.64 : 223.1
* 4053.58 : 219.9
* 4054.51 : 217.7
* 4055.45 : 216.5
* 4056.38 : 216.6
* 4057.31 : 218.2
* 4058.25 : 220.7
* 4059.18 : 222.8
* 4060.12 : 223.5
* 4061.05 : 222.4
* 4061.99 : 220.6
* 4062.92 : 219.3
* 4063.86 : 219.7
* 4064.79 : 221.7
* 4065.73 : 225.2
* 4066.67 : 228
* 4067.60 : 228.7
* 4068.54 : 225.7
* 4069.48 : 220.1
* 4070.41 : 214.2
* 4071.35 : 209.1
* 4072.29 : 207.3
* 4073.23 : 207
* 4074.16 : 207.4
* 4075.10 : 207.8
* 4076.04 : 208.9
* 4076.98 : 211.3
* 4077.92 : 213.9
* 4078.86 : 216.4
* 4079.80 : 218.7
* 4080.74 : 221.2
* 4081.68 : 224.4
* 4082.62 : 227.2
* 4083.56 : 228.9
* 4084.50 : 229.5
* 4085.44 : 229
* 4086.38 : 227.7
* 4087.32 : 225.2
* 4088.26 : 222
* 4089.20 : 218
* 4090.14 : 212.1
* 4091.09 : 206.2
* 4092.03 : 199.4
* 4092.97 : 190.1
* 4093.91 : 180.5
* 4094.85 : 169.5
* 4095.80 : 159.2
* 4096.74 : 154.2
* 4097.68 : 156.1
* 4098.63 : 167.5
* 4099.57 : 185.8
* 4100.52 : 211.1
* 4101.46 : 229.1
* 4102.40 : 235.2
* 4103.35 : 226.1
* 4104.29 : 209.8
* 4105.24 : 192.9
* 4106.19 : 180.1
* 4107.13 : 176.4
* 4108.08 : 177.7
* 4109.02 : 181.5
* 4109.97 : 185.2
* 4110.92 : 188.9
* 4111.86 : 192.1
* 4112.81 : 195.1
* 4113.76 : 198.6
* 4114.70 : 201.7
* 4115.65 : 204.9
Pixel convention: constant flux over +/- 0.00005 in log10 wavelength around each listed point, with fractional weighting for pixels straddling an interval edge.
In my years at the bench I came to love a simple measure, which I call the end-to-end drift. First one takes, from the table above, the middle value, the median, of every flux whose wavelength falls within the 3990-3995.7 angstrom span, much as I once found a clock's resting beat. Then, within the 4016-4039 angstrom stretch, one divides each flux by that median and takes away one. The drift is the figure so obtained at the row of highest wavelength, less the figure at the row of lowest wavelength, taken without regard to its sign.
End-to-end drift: 0.101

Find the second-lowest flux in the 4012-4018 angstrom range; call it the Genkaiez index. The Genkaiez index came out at 211.5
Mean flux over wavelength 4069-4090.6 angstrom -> 218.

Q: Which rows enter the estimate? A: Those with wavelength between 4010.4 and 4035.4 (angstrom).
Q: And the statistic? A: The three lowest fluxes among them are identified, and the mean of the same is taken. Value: 208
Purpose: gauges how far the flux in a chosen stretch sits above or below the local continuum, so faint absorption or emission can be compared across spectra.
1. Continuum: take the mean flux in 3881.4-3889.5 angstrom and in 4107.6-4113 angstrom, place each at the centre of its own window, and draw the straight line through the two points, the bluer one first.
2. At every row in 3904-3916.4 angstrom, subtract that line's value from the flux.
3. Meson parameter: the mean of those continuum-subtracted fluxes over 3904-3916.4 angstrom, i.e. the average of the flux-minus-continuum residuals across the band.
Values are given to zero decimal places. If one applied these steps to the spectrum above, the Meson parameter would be 32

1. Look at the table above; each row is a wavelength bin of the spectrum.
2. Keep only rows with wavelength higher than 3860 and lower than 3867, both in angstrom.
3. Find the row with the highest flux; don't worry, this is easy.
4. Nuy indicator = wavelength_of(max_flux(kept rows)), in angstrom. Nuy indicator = 3866.68 angstrom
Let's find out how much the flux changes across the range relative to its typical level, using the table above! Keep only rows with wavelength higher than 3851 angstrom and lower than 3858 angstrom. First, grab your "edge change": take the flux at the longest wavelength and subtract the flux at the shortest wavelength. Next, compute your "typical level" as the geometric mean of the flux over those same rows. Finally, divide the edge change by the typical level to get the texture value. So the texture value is 0.06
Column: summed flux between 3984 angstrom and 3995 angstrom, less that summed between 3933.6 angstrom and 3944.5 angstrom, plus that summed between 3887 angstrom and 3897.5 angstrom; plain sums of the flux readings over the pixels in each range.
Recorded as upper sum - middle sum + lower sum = 2701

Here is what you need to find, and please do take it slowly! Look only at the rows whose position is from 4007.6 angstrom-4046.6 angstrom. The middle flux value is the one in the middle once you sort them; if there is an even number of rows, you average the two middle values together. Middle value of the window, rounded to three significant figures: 224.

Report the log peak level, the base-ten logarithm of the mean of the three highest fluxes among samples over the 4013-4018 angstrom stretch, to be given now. 2.33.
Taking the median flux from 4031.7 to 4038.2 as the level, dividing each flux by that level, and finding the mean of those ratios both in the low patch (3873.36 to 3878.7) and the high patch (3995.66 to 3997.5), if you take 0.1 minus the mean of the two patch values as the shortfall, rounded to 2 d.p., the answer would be -0.80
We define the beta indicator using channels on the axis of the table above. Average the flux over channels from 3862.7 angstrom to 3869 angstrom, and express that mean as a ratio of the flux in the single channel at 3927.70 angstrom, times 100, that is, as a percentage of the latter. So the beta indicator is 111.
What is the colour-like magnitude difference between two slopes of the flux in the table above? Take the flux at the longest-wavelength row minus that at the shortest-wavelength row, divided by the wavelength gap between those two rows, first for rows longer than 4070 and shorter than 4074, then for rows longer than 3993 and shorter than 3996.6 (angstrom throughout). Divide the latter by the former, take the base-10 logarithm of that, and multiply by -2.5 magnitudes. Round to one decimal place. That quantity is -0.5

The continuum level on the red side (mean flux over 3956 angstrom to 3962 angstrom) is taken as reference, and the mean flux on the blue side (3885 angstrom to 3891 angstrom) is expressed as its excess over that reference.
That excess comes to -9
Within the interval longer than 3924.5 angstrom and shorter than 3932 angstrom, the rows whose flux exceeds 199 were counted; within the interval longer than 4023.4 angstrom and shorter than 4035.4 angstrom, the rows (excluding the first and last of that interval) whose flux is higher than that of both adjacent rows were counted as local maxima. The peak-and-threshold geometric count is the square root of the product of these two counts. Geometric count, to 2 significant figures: 2.2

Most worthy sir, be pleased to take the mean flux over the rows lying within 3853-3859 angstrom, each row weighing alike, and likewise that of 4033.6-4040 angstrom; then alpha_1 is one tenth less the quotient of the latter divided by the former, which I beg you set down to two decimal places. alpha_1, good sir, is -1.03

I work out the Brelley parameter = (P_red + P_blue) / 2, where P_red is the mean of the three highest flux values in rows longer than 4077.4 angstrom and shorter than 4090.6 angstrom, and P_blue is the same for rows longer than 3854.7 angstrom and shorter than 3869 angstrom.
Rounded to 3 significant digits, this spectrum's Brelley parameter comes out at 234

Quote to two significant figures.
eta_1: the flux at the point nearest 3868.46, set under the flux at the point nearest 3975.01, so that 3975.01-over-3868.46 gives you 0.61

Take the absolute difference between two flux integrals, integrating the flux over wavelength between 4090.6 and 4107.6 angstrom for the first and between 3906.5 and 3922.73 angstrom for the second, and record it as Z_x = 237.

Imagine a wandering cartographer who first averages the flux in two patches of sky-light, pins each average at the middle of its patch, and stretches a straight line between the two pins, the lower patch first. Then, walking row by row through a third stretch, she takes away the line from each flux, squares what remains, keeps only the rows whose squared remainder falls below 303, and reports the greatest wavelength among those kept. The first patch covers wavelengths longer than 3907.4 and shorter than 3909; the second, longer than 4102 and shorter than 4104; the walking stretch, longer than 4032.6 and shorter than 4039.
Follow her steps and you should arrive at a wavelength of 4038.67 angstrom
